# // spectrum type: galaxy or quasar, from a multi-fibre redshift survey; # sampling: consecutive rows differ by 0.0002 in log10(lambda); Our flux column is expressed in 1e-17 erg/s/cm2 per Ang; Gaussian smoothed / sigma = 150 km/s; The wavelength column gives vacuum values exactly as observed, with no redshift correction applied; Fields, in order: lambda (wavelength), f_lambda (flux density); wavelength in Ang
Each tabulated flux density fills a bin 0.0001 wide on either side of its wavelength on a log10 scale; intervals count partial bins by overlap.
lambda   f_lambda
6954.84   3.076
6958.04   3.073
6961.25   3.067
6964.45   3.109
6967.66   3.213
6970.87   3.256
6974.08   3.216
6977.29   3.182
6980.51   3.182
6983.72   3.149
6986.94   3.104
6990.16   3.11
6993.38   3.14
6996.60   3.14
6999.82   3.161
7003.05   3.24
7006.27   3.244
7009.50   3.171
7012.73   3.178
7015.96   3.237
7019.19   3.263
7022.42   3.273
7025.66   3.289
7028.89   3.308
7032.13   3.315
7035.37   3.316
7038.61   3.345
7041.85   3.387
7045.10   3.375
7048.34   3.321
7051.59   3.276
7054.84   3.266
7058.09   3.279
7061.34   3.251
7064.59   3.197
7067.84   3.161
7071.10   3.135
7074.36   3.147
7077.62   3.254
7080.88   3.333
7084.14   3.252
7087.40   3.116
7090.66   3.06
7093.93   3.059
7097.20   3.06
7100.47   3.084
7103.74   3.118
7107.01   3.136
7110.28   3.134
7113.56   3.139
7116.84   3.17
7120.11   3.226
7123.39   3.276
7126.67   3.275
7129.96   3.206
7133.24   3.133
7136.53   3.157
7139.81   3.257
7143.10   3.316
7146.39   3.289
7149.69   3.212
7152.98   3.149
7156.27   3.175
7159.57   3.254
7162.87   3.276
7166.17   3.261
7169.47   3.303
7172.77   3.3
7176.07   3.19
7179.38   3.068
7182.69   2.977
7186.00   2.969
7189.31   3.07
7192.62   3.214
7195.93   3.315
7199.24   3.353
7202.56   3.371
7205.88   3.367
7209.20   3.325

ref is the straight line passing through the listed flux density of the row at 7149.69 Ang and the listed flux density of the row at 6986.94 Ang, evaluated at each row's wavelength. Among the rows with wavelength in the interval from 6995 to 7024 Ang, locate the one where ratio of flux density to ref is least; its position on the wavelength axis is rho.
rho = 6996.60 Ang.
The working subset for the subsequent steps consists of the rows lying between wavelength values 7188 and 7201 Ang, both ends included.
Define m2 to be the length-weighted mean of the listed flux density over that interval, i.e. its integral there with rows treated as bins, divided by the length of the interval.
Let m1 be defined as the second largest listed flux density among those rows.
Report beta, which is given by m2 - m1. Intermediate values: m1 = 3.315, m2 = 3.24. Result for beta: -0.07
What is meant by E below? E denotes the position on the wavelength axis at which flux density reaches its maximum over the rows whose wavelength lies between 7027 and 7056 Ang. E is 7041.85 Ang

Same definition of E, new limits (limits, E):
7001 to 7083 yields 7041.85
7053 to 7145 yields 7080.88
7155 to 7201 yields 7199.24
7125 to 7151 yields 7143.10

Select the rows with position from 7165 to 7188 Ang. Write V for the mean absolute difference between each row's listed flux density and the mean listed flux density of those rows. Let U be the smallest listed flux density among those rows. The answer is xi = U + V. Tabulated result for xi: 3.10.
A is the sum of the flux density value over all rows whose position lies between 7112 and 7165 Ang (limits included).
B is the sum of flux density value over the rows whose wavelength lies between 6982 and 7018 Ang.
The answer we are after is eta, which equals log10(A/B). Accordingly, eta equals 0.17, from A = 52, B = 35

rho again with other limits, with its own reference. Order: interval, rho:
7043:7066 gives 7064.59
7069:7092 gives 7090.66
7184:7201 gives 7186.00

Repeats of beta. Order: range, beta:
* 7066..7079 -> 0.01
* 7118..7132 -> -0.03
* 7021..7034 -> -0.01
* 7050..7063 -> -0.01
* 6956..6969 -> 0.00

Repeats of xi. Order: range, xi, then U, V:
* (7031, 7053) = 3.31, 3.276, 0.03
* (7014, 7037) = 3.26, 3.237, 0.02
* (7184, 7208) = 3.10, 2.969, 0.13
